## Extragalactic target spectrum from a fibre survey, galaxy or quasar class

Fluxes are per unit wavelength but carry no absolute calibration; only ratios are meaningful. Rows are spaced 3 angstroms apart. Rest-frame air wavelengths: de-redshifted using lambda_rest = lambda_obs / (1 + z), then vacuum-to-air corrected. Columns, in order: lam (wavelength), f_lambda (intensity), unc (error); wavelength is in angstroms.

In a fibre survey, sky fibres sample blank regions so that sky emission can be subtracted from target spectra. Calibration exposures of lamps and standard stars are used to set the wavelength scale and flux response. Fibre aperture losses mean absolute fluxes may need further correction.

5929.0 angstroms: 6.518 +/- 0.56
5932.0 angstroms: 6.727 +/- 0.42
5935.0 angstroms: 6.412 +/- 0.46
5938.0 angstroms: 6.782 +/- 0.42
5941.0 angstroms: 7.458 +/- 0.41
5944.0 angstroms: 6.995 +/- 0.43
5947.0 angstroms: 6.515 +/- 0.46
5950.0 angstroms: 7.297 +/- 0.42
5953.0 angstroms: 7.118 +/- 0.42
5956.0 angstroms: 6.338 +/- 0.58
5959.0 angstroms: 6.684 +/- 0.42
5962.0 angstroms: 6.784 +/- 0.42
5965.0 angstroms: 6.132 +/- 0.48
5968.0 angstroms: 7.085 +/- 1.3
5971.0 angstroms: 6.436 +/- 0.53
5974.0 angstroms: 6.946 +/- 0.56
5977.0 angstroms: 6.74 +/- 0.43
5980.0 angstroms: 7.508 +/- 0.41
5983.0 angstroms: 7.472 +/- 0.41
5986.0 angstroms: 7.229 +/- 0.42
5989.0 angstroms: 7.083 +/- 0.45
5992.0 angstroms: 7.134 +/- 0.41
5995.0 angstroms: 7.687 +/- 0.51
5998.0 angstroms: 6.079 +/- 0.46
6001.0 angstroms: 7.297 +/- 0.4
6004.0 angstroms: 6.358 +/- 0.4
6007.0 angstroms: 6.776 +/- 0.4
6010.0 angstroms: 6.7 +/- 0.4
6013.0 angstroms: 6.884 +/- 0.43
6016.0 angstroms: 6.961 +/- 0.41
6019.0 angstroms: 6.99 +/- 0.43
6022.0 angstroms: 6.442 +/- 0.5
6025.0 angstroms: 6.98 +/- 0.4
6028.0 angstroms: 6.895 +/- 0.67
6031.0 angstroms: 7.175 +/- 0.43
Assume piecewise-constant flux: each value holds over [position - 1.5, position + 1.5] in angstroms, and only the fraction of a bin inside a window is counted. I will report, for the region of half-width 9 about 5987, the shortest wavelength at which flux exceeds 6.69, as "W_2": 5980.0 angstroms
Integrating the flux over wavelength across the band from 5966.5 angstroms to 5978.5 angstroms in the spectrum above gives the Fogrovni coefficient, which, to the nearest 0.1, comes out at 81.6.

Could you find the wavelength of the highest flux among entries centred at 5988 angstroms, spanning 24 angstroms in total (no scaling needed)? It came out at 5995.0 angstroms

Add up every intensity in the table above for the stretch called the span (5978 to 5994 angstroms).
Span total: 36.4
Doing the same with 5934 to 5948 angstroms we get 34.2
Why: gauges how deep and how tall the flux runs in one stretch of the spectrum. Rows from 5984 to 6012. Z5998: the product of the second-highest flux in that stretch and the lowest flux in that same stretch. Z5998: 44.4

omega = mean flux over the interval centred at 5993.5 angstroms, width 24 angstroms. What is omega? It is 7.04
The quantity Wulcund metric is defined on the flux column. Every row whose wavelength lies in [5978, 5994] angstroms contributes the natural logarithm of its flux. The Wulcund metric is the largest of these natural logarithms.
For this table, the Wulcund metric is 2.02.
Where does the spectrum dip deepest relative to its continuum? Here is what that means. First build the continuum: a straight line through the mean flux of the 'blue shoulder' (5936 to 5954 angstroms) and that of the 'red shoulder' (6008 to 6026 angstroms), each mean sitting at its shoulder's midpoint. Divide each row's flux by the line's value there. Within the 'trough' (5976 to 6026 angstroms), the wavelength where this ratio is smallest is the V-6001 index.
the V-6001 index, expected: 5998.0 angstroms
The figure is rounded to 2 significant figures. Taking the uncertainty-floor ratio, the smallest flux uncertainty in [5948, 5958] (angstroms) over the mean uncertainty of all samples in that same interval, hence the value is 0.89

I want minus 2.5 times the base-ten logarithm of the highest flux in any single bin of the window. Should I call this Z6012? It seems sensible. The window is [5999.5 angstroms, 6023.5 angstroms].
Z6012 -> -2.16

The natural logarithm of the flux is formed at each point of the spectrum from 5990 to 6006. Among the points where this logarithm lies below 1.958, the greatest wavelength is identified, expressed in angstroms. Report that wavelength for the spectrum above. 6004.0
